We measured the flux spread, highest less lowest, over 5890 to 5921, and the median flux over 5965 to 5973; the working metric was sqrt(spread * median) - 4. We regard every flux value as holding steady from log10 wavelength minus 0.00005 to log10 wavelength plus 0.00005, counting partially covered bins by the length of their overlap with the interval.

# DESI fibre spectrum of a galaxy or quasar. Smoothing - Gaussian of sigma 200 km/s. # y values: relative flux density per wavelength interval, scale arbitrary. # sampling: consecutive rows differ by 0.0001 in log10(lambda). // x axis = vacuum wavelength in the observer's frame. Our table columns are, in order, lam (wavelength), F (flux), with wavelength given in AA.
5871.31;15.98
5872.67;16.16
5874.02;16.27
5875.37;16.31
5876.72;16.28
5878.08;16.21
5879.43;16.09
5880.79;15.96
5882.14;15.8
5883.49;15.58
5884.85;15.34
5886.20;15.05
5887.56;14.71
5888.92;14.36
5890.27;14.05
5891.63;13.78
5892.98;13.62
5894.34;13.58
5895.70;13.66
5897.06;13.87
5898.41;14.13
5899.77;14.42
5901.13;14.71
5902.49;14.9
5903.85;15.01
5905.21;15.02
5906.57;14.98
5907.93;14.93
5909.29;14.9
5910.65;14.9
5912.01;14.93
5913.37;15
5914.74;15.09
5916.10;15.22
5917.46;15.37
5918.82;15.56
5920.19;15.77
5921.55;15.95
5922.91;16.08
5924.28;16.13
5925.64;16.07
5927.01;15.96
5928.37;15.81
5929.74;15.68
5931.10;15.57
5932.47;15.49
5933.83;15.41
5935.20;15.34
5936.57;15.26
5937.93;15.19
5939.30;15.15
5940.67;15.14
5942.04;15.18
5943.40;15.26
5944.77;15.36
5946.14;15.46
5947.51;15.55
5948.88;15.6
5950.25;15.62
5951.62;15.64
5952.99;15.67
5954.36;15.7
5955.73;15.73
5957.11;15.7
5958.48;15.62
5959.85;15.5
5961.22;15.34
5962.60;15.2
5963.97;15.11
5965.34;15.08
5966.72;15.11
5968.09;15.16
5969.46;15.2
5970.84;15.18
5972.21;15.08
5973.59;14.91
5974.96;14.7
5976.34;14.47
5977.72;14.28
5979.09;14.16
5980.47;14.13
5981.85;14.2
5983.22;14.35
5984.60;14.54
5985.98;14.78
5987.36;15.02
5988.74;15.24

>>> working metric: 1.8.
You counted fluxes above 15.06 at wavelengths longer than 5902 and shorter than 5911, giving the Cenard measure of 0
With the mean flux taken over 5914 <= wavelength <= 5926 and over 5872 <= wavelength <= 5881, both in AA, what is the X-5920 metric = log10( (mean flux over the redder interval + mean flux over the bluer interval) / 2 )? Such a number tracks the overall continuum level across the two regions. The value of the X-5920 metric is 1.20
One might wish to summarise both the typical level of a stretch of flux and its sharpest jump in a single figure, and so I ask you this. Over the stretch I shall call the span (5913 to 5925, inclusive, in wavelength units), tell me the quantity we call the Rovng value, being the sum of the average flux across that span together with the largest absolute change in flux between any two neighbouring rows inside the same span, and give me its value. 15.8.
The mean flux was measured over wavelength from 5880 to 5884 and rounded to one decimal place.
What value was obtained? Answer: 15.8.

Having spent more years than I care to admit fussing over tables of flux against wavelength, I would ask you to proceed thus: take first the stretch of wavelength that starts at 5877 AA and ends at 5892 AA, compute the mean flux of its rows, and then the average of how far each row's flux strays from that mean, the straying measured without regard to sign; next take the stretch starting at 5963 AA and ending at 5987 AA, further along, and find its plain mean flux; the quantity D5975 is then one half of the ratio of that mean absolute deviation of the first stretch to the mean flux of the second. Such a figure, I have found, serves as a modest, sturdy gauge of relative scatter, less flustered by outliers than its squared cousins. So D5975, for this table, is 0.024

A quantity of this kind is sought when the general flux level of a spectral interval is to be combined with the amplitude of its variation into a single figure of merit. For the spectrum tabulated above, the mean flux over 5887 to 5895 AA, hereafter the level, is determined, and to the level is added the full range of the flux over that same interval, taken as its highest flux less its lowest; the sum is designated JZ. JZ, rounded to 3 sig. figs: 15.1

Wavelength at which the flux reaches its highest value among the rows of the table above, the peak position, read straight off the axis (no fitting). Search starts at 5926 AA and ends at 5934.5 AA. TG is 5927.01 AA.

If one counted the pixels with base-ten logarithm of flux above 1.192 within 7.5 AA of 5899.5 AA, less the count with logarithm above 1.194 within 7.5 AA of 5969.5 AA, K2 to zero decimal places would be 0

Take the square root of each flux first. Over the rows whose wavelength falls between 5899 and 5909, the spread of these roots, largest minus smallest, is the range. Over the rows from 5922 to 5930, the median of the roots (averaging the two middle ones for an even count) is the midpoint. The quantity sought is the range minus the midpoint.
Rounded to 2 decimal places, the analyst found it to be -3.92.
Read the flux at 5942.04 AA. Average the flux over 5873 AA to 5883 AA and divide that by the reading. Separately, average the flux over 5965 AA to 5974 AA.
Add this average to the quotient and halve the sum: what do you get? 8.1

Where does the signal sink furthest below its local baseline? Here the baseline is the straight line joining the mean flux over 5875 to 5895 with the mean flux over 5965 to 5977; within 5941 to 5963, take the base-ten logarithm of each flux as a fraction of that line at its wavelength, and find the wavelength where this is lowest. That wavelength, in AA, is 5942.04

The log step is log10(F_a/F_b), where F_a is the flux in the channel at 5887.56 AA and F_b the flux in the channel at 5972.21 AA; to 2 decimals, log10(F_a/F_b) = -0.01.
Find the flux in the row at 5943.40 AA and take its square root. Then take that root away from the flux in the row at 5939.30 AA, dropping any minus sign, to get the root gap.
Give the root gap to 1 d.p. 11.2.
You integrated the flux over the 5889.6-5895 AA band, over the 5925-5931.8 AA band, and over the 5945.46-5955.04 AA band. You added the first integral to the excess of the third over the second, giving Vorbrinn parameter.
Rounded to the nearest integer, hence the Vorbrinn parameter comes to 116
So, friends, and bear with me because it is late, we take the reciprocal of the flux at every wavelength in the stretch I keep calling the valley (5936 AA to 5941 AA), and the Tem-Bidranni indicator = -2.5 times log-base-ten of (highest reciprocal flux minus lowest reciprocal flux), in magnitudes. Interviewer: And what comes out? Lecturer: 8.2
